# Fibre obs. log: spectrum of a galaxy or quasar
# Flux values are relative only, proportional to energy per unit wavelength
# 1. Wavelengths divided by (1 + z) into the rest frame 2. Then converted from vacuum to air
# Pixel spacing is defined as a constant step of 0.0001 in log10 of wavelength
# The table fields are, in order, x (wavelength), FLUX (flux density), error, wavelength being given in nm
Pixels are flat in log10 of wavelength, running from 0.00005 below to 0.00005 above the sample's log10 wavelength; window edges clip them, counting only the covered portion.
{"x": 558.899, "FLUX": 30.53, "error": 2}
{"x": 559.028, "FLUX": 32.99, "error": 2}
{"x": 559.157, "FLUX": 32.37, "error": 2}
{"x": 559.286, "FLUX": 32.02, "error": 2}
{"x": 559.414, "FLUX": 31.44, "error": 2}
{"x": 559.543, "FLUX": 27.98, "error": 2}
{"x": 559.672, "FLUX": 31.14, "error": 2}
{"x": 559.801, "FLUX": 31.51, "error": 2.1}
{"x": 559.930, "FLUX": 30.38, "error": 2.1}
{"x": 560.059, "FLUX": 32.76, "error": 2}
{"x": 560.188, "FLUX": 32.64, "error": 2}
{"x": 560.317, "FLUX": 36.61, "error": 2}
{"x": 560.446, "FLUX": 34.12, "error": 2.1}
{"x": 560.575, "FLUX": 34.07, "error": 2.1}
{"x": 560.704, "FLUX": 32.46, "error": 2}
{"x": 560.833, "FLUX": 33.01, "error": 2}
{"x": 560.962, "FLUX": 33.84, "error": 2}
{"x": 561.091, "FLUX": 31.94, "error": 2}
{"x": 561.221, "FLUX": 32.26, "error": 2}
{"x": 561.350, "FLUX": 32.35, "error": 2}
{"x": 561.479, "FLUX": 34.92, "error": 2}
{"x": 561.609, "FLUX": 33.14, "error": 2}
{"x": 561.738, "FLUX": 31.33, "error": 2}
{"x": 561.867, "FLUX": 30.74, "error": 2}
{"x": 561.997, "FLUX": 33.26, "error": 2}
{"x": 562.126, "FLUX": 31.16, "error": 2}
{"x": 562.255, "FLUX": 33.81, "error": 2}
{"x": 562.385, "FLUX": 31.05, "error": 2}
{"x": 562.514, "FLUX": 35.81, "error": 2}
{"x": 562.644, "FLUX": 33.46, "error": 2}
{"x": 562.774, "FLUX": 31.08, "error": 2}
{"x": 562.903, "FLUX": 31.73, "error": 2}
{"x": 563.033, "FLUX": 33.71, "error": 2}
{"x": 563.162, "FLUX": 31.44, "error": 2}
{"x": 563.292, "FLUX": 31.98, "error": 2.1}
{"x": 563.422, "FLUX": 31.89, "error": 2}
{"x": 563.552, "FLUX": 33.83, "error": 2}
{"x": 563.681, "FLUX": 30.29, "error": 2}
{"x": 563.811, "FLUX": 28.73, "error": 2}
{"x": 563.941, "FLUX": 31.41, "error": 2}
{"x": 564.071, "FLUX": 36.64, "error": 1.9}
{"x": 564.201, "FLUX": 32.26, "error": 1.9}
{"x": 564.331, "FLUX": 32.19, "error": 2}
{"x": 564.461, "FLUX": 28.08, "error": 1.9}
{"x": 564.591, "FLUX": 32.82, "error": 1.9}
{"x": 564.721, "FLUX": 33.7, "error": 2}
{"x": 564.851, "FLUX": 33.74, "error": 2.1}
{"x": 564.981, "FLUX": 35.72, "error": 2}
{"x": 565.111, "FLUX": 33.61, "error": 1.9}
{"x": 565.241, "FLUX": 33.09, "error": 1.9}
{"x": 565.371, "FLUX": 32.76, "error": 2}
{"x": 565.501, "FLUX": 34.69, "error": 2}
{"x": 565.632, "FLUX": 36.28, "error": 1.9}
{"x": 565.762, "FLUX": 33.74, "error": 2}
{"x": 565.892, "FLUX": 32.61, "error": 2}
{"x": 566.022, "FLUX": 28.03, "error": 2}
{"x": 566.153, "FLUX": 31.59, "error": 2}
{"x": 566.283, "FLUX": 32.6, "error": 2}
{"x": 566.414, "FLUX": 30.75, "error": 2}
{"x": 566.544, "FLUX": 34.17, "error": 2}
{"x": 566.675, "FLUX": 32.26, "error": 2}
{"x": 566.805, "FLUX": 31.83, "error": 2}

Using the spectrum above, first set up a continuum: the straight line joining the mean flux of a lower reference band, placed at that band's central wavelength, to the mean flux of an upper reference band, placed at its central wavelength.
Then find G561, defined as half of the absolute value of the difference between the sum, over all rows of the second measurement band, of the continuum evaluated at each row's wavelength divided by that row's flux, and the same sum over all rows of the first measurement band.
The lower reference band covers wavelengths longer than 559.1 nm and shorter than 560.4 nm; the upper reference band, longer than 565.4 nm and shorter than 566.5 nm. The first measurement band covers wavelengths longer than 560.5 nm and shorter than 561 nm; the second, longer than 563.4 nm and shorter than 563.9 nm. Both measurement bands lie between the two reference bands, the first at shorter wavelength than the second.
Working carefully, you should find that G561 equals 0.159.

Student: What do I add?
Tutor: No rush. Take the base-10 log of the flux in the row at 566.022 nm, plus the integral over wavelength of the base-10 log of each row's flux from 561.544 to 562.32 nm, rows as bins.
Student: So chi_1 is 2.62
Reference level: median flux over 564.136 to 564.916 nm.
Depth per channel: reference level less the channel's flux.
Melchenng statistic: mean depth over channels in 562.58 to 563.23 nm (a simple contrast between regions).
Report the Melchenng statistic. 0.3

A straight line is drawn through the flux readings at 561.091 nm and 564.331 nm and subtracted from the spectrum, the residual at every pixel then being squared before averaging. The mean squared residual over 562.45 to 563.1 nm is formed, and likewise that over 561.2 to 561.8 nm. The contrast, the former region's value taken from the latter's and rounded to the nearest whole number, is -2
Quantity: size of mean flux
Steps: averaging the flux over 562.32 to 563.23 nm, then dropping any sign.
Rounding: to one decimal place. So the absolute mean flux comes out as 32.6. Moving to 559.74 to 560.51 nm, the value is 33.0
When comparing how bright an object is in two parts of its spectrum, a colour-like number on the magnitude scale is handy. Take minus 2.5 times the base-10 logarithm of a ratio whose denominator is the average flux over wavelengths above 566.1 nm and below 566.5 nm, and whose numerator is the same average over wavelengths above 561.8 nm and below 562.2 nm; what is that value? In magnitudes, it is 0.00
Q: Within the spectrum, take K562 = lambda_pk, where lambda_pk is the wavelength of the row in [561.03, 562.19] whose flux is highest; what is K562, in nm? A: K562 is 561.479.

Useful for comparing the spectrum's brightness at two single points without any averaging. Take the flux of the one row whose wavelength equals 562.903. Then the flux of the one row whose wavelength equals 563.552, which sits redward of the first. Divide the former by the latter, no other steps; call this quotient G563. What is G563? 0.94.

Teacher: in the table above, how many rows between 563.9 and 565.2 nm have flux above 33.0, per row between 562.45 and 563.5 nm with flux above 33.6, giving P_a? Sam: 2.5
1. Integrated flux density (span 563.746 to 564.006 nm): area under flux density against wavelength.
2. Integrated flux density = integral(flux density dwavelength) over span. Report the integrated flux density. 7.8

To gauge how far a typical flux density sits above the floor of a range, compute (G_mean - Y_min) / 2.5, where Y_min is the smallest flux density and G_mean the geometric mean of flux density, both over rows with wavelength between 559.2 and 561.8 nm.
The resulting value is 1.8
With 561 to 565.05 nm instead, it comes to 1.7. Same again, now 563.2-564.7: 1.5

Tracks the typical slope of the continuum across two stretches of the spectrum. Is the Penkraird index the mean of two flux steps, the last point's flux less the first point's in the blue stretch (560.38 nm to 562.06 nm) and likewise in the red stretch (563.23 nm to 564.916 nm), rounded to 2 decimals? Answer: 0.45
